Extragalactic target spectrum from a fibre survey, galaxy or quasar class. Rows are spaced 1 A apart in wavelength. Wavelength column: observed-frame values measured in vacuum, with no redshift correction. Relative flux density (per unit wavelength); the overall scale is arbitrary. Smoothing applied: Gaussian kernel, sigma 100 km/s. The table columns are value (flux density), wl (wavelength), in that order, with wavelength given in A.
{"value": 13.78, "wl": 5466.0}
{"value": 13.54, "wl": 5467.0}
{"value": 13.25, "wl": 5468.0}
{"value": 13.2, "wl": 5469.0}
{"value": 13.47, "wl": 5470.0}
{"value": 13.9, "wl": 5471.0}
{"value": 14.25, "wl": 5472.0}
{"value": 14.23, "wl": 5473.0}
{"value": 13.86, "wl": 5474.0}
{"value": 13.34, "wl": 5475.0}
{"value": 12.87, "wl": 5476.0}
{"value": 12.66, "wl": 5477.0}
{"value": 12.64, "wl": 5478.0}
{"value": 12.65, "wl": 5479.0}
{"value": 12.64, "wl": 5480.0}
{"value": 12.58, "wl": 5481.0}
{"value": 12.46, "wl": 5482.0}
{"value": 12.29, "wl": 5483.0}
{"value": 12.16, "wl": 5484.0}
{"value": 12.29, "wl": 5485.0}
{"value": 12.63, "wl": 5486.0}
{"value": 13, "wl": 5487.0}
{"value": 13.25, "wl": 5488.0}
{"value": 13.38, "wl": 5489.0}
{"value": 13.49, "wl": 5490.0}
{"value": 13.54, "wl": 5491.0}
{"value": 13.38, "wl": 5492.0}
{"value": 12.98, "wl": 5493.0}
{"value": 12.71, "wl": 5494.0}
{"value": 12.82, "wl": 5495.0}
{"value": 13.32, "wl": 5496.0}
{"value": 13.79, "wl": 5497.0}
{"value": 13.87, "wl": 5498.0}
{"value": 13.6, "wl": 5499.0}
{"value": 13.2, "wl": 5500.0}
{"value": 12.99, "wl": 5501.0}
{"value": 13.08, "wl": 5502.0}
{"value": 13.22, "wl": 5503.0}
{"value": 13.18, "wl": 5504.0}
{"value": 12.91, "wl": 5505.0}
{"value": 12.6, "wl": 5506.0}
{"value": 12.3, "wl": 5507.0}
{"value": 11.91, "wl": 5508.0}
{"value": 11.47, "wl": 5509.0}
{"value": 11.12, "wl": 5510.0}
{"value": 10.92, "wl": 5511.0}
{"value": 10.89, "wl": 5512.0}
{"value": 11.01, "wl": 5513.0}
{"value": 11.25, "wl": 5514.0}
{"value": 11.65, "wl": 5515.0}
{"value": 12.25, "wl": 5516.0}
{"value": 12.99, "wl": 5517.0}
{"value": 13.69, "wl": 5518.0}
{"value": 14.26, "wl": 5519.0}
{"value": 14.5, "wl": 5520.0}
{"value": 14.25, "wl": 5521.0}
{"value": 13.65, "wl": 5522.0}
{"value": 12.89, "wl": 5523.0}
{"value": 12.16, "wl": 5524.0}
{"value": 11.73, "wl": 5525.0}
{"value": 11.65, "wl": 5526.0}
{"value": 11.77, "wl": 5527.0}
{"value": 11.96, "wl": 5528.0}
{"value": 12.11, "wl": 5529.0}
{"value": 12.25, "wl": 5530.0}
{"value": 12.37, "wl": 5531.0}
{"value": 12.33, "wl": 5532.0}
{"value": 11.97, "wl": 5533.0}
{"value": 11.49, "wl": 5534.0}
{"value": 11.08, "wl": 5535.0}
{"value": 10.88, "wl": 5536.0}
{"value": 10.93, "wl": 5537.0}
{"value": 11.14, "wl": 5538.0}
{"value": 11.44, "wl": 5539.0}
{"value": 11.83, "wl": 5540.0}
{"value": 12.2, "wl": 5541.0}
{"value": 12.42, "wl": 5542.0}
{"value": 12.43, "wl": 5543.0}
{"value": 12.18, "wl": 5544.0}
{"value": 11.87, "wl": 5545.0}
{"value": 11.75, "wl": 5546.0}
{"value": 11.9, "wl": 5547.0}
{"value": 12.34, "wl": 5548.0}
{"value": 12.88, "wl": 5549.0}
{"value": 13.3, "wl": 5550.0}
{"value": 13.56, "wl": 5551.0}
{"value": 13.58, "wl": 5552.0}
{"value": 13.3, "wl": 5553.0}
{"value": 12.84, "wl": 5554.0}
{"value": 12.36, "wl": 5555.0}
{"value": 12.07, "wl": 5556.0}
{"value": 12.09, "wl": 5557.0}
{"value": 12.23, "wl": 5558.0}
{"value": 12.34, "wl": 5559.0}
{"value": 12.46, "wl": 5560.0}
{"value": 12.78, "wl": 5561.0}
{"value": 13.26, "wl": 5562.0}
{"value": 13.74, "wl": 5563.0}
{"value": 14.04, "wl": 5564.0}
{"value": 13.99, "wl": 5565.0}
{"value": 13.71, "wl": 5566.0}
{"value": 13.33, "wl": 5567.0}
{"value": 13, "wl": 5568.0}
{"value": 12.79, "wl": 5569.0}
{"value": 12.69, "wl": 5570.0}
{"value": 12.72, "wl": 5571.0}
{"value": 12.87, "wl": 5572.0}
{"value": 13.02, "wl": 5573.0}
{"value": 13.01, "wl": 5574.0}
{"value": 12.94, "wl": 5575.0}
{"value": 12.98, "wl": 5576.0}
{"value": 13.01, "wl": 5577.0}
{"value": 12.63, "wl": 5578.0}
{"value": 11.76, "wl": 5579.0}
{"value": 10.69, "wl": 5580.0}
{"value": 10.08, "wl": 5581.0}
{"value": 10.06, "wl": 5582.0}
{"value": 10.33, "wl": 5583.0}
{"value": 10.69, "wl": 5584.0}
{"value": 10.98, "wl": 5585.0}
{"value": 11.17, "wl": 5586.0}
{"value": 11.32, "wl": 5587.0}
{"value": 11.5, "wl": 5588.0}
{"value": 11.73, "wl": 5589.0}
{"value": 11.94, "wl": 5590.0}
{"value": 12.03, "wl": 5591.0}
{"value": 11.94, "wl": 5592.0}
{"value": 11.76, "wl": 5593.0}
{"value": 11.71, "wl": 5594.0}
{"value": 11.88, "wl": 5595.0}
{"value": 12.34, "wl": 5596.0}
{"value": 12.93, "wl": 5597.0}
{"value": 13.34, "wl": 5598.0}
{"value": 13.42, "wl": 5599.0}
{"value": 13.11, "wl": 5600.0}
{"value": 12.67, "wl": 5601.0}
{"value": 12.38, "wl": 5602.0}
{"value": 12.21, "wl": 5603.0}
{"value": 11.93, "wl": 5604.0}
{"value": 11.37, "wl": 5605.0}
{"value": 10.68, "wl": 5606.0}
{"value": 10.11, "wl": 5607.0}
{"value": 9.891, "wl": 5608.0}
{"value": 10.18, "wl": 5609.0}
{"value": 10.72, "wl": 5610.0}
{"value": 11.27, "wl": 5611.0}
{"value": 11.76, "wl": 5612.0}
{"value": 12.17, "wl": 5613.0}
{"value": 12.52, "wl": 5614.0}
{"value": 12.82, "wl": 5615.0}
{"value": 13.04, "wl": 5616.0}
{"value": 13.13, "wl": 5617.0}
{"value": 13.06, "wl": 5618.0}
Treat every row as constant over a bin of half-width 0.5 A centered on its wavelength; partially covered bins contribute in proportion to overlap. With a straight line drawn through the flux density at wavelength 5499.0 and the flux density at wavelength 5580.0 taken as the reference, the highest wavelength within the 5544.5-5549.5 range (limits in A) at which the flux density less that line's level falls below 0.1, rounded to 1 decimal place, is 5547.0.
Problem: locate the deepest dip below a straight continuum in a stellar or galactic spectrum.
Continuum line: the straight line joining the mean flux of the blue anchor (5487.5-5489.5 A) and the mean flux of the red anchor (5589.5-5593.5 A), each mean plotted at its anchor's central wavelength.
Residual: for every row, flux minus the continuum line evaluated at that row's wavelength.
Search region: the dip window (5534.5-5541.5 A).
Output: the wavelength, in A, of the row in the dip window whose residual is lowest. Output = 5536.0 A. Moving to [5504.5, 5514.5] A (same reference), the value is 5512.0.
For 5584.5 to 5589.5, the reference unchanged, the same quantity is 5585.0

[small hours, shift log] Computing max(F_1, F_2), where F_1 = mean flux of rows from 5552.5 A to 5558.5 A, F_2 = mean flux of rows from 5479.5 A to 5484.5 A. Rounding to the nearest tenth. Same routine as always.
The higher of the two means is 12.5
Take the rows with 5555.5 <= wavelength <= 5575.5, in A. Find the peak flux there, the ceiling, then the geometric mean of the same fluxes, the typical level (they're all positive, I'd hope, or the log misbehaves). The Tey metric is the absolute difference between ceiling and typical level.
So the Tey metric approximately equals 1.1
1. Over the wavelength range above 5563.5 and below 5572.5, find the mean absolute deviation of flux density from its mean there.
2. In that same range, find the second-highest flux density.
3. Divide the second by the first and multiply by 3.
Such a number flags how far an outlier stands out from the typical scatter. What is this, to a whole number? 89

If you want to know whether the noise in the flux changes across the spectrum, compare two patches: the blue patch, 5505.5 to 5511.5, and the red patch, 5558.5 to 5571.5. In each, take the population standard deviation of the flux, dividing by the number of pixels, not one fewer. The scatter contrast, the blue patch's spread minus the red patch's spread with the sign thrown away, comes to 0.1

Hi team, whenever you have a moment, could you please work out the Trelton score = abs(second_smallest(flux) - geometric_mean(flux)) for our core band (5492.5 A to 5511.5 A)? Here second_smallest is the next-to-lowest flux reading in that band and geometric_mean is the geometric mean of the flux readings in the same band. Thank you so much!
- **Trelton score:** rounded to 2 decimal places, 1.59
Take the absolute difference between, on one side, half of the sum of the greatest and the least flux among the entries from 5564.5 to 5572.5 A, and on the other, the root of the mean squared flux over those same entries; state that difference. 0.195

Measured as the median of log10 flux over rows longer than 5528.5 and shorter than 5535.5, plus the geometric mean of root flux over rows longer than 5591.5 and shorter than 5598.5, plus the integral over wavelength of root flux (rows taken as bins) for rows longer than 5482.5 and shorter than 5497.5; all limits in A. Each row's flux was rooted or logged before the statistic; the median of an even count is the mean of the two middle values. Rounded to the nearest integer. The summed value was 59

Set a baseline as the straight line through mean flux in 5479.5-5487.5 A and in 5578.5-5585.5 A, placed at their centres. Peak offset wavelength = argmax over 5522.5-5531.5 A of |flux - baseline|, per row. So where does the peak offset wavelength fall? 5523.0 A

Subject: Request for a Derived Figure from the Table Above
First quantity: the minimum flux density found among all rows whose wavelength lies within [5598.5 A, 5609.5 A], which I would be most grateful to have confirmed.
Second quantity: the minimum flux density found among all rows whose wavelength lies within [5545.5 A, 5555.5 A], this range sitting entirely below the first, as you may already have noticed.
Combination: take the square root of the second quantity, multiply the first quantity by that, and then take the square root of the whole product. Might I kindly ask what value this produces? 5.82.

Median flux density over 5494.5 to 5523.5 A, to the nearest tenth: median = 13.0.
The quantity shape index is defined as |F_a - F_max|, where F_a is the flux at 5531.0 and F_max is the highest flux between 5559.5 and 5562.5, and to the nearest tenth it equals 0.9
